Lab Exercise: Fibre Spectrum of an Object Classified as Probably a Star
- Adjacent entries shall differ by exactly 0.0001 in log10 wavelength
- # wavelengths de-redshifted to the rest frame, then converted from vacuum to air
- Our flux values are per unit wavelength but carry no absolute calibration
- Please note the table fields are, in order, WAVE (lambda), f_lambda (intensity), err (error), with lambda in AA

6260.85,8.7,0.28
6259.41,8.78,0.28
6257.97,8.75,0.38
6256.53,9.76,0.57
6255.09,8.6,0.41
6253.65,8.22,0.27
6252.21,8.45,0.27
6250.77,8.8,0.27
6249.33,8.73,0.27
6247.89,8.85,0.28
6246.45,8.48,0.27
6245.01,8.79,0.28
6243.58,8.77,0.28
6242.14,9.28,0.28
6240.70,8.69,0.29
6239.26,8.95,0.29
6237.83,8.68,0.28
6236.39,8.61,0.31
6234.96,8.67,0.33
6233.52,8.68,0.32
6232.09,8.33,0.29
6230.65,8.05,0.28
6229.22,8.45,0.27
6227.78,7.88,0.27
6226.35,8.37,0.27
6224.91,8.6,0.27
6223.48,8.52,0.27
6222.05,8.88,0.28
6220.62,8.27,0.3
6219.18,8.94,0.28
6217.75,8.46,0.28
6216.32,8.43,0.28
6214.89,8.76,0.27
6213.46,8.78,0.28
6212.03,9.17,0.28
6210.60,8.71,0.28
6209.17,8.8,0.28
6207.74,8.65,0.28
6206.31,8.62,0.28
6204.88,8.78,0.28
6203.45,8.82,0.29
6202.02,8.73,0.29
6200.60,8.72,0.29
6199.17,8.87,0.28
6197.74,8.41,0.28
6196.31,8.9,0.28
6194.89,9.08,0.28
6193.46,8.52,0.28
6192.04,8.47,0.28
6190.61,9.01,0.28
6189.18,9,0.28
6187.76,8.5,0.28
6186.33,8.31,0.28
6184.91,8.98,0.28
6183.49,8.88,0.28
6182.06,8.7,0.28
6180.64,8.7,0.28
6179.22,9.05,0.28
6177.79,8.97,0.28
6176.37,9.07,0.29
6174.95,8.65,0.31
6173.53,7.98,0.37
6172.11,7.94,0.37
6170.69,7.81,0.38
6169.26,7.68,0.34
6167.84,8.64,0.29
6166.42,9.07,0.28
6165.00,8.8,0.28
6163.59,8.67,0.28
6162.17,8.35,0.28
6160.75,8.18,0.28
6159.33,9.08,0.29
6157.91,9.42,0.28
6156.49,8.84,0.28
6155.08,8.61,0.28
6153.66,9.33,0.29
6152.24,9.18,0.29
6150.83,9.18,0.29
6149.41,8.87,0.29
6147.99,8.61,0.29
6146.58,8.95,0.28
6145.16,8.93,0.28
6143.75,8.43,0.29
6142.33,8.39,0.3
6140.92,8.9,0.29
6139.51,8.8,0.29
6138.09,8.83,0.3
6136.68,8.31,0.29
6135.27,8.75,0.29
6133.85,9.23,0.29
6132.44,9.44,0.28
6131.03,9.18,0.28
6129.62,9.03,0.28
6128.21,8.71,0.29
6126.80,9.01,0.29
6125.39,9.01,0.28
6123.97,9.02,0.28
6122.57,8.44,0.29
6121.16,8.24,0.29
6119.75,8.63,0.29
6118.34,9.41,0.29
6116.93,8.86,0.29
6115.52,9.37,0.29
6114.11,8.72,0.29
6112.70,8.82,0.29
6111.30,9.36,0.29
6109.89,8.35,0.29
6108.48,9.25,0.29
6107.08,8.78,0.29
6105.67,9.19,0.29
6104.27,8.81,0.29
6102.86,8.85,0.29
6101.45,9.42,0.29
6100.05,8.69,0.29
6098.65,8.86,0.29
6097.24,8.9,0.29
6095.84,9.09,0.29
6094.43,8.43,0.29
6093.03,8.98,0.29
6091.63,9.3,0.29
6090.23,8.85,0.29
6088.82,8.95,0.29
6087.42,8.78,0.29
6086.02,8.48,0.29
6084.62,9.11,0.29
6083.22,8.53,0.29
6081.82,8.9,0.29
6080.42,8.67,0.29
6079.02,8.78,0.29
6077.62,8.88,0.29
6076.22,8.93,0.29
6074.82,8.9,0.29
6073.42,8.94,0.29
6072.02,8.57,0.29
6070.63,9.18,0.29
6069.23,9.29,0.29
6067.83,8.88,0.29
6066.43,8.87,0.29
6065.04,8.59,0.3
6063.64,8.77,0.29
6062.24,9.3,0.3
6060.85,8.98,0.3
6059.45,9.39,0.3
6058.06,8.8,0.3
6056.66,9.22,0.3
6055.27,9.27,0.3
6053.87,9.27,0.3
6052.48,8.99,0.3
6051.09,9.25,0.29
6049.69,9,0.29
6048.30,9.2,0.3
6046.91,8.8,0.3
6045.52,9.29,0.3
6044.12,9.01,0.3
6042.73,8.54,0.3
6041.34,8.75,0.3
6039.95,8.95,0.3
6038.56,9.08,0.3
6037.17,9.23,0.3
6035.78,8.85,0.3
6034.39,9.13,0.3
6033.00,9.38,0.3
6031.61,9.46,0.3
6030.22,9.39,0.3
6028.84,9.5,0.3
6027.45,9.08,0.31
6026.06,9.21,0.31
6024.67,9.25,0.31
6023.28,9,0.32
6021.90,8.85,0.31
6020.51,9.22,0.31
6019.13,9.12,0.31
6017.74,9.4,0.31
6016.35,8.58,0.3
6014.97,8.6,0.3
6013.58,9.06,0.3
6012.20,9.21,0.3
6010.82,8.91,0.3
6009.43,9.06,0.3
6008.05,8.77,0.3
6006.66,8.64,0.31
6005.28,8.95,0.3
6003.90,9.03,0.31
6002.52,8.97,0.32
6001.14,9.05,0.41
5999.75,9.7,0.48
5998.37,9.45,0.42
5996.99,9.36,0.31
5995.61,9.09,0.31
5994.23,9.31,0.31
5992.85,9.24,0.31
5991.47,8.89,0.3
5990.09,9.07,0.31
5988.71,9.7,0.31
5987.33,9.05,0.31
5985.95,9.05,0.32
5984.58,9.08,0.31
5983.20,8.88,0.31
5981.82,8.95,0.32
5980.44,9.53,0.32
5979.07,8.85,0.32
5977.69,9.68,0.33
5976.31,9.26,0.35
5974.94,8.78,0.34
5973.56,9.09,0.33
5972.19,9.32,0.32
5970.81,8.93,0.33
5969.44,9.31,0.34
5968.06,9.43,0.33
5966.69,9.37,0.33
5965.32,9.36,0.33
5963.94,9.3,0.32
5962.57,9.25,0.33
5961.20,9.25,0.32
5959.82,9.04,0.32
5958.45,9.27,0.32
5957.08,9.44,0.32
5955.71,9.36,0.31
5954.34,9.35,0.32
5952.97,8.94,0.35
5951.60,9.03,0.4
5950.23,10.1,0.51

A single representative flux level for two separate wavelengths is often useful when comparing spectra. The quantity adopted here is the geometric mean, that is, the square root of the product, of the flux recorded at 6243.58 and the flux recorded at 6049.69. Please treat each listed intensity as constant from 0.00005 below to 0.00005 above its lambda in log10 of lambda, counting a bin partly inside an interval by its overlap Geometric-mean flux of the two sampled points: 8.9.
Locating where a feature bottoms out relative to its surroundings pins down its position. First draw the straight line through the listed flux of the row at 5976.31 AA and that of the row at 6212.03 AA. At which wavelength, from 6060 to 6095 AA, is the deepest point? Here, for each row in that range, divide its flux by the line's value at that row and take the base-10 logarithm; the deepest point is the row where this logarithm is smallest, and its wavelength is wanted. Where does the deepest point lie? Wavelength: 6094.43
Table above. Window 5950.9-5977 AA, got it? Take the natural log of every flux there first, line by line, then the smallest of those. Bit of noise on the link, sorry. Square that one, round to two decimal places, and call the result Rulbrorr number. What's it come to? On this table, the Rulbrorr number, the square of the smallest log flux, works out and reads 4.72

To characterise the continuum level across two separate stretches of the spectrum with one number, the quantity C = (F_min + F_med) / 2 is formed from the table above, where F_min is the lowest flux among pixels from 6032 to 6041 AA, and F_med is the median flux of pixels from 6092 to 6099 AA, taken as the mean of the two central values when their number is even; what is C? 8.9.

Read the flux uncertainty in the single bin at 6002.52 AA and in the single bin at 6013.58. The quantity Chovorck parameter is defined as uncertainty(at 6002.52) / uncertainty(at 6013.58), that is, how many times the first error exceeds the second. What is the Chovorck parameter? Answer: 1.07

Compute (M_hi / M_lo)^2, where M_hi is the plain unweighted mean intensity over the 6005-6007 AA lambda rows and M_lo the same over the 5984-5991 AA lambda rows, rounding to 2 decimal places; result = 0.92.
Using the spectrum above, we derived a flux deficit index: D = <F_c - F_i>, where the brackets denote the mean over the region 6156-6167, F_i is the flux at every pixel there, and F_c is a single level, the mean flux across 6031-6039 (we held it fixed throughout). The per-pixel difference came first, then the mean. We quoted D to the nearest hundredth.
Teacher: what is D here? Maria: 0.39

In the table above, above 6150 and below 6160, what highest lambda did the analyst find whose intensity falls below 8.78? 6155.08 AA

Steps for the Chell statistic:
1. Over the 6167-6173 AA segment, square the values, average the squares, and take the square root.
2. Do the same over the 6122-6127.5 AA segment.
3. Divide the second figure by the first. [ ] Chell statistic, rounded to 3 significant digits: 1.11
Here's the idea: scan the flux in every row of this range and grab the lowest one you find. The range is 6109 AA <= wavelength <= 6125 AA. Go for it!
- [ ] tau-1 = 8.24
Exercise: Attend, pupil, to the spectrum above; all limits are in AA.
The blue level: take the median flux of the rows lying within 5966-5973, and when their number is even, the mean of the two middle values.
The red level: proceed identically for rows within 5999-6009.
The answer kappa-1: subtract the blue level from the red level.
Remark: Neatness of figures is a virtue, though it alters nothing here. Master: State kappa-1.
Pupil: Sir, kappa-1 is -0.35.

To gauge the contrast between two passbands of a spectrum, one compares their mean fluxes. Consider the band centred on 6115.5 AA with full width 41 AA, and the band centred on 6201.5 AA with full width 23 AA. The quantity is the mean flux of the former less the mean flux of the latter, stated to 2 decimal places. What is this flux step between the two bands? 0.18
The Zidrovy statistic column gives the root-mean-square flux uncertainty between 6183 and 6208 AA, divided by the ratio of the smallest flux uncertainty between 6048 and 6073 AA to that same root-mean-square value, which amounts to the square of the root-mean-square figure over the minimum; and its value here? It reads 0.274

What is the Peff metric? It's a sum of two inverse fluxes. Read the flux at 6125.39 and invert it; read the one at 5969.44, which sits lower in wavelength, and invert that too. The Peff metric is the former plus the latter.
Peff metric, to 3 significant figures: 0.218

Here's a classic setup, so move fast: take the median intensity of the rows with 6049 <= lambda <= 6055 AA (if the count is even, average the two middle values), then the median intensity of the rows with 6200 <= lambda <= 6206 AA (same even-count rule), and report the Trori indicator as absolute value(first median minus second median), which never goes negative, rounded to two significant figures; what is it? 0.37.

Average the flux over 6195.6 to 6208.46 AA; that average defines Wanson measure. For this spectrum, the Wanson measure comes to 8.7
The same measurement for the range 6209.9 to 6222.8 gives 8.7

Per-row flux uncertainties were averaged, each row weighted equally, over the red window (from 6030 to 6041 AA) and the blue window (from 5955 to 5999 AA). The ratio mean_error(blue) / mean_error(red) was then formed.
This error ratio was 1.08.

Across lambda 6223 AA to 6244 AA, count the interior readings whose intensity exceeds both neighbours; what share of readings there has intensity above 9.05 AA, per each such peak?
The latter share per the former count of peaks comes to 0.013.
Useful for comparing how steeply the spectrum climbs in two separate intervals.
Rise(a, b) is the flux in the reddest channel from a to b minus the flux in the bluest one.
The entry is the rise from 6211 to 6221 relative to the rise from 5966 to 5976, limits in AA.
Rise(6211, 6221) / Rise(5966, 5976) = 1.5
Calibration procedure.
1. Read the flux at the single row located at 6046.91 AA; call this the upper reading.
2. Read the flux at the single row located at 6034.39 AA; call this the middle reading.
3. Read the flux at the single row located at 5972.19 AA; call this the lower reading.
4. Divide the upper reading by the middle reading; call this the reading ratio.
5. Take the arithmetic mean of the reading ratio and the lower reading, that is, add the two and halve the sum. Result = 5.14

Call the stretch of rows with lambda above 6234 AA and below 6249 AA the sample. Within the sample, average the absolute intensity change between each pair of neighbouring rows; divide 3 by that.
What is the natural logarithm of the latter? 2.40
